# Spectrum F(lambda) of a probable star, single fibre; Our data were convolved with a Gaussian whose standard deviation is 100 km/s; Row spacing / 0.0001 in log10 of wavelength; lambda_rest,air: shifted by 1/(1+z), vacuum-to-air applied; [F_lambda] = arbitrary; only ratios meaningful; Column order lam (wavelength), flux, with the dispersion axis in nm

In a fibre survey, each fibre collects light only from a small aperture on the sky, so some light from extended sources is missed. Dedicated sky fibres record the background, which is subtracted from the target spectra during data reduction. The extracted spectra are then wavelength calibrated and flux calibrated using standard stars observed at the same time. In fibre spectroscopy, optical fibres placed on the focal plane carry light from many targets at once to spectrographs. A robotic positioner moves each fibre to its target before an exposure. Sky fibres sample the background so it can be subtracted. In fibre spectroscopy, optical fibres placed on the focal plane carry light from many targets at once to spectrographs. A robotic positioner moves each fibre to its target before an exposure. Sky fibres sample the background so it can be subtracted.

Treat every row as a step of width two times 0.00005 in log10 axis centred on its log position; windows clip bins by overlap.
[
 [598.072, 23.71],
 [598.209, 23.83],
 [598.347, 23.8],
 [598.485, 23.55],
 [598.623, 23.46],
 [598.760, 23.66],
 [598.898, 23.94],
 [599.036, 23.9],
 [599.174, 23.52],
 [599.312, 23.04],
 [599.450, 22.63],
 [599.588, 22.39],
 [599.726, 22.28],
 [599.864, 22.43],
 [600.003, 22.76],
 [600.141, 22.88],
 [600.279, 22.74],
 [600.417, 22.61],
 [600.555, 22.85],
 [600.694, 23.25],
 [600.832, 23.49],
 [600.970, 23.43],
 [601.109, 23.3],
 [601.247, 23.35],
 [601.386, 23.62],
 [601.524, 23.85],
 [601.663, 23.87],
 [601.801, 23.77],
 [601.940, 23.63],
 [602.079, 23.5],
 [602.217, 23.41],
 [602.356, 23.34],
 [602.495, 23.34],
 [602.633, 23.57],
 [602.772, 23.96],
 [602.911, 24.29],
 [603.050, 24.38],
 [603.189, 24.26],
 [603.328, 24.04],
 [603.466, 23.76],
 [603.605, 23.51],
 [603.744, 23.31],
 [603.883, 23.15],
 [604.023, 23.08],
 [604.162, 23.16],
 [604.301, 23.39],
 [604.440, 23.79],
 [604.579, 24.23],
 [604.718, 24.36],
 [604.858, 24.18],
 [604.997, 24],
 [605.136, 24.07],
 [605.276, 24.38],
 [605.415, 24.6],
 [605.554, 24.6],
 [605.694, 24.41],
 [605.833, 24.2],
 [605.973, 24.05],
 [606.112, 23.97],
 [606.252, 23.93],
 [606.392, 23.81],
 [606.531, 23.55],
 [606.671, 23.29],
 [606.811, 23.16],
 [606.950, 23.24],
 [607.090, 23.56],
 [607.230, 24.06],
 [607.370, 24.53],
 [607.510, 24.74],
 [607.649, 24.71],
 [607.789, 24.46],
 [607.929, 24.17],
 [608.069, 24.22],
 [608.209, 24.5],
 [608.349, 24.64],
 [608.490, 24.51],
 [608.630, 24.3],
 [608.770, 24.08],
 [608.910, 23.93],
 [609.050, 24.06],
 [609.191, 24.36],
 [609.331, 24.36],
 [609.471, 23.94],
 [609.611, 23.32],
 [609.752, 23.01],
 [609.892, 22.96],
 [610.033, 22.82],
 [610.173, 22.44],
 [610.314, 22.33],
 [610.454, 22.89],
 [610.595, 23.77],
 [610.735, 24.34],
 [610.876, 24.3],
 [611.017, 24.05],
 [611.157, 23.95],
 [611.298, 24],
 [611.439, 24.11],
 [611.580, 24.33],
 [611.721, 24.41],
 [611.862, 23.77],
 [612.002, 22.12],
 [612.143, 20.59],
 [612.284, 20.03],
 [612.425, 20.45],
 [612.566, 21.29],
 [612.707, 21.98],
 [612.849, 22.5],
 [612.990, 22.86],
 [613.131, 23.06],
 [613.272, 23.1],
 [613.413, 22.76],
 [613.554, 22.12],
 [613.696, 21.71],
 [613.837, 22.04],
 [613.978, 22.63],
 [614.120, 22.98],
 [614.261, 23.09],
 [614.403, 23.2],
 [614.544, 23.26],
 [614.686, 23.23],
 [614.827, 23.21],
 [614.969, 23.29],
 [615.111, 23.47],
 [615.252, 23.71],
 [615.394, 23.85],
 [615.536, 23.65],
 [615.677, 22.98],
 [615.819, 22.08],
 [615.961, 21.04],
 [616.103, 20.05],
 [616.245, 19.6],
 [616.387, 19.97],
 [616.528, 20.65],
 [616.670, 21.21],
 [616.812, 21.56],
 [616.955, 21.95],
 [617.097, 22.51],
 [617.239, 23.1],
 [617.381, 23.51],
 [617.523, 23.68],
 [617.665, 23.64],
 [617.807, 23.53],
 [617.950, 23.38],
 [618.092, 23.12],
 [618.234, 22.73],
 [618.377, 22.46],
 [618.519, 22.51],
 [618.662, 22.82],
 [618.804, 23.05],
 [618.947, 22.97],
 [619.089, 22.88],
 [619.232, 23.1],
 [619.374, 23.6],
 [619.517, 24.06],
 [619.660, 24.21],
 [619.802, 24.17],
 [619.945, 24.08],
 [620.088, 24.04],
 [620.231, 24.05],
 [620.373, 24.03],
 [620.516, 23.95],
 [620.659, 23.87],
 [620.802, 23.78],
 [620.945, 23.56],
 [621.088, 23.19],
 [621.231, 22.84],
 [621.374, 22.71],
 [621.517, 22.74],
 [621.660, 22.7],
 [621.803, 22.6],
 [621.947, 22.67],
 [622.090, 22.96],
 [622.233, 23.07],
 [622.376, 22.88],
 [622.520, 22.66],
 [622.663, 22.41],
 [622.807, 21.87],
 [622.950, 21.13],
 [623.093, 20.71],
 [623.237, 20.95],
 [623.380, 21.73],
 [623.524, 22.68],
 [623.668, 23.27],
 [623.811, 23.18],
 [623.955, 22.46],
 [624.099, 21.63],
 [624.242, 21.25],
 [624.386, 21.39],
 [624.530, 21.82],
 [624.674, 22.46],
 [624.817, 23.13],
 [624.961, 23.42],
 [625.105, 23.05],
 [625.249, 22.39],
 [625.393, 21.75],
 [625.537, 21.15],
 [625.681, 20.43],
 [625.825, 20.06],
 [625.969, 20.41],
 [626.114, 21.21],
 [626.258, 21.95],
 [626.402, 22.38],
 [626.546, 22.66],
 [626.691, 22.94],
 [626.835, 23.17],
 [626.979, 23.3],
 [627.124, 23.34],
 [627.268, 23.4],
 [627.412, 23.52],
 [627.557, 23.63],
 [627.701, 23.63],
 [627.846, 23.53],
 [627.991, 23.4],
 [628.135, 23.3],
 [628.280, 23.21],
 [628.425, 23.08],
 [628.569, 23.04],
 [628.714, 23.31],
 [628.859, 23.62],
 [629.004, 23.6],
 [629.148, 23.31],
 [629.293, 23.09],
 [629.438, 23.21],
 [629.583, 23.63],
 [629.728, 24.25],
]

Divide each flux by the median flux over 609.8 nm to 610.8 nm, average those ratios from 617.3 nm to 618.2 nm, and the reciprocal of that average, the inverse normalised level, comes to 0.98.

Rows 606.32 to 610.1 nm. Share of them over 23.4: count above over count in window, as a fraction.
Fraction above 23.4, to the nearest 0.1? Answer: 0.7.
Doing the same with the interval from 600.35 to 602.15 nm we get 0.6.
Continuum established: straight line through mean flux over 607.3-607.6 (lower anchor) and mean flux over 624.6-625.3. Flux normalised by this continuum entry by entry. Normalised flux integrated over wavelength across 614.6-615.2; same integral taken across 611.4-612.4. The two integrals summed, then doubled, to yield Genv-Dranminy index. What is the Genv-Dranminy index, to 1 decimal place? 3.0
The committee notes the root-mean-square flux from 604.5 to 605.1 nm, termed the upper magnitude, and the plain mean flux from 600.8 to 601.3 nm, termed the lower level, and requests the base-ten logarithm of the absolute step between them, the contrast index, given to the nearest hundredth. -0.10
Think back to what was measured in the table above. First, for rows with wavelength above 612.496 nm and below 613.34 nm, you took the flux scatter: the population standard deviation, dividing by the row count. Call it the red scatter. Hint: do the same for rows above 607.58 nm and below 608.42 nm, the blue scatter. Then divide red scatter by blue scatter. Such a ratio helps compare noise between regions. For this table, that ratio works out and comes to 3.3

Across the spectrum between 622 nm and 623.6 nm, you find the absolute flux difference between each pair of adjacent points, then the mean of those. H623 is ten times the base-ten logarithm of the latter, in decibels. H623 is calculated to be -3.5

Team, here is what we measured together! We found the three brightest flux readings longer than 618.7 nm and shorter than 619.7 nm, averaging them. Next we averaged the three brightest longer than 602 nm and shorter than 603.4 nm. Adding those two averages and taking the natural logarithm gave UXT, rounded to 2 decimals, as 3.88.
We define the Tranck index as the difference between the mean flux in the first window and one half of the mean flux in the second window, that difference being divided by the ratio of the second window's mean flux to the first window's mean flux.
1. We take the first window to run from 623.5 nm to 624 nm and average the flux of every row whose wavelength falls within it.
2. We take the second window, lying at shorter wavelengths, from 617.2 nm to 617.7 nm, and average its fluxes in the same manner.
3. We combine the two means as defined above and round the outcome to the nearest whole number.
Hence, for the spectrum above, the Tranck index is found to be 11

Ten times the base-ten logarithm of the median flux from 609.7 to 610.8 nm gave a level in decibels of 13.6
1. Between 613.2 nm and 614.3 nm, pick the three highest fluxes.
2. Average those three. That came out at 23.1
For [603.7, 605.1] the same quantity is 24.3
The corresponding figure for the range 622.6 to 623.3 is 21.8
